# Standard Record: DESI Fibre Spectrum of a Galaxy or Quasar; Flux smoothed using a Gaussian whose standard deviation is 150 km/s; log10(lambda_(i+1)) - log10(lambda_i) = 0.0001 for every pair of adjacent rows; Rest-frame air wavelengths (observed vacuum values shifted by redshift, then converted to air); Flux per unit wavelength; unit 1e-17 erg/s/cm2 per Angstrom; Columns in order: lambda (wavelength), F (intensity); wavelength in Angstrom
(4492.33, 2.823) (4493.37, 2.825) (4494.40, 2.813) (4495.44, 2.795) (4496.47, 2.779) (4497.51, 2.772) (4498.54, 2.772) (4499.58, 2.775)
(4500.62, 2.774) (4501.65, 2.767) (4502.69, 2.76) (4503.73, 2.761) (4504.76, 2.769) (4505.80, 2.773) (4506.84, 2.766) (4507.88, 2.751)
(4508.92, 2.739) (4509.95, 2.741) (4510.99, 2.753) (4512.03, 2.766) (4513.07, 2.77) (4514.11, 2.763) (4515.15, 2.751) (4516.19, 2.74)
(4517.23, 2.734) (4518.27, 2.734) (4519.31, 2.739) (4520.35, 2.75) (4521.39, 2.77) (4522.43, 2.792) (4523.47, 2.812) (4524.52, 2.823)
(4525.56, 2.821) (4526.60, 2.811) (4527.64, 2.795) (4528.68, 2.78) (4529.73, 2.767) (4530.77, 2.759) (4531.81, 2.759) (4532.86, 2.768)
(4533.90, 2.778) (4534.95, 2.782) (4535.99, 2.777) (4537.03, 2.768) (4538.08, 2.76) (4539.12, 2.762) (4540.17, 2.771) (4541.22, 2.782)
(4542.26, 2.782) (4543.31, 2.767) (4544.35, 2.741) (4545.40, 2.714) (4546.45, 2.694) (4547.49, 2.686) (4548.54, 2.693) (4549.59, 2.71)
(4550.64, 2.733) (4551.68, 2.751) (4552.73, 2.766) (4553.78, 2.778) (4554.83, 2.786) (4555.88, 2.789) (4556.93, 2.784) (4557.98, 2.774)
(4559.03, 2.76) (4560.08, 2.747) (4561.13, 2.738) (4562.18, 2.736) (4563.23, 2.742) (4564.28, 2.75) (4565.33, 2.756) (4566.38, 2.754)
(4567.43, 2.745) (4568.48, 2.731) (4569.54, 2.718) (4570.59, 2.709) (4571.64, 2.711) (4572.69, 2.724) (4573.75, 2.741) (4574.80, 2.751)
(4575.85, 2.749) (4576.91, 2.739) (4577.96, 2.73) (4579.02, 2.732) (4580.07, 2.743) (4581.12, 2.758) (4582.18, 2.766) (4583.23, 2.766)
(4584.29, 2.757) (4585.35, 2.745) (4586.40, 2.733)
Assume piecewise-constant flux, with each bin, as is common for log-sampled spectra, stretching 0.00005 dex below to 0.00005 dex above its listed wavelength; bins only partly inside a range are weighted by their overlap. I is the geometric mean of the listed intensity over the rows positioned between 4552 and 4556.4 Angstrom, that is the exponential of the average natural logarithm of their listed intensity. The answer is 2.78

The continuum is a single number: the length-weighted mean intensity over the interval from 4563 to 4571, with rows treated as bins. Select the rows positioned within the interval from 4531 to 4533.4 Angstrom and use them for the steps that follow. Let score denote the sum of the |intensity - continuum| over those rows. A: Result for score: 0.05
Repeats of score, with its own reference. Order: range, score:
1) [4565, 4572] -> 0.12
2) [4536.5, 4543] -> 0.19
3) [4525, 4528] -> 0.21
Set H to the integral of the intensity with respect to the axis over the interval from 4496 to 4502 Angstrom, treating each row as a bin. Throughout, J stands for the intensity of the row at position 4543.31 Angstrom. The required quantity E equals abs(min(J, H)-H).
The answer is 13.9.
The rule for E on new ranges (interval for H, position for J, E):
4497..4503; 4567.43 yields 13.9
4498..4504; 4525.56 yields 13.8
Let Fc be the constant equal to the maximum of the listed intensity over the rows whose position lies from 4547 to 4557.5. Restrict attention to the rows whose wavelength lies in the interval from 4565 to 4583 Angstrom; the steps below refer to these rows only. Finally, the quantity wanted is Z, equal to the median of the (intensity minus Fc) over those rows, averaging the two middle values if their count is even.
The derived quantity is -0.048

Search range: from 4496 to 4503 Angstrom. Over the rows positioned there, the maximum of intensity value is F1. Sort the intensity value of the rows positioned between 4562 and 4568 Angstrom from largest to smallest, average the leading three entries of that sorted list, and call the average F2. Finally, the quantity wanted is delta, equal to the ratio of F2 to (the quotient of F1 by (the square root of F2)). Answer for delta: 1.64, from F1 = 2.779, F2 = 2.753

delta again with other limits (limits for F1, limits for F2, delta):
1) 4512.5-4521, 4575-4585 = 1.66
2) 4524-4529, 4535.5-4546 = 1.64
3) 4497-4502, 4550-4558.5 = 1.68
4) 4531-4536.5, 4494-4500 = 1.68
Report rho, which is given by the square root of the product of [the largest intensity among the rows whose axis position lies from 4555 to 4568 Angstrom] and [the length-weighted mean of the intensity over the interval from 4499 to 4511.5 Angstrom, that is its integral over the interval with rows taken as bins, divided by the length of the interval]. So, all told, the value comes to 2.77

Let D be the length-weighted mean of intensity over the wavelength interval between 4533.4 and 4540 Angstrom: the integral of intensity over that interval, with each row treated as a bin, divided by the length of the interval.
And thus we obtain 2.77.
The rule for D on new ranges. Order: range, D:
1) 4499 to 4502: 2.77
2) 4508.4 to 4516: 2.75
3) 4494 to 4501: 2.78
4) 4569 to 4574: 2.72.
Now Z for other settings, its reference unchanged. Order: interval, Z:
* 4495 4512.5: -0.022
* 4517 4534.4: -0.019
